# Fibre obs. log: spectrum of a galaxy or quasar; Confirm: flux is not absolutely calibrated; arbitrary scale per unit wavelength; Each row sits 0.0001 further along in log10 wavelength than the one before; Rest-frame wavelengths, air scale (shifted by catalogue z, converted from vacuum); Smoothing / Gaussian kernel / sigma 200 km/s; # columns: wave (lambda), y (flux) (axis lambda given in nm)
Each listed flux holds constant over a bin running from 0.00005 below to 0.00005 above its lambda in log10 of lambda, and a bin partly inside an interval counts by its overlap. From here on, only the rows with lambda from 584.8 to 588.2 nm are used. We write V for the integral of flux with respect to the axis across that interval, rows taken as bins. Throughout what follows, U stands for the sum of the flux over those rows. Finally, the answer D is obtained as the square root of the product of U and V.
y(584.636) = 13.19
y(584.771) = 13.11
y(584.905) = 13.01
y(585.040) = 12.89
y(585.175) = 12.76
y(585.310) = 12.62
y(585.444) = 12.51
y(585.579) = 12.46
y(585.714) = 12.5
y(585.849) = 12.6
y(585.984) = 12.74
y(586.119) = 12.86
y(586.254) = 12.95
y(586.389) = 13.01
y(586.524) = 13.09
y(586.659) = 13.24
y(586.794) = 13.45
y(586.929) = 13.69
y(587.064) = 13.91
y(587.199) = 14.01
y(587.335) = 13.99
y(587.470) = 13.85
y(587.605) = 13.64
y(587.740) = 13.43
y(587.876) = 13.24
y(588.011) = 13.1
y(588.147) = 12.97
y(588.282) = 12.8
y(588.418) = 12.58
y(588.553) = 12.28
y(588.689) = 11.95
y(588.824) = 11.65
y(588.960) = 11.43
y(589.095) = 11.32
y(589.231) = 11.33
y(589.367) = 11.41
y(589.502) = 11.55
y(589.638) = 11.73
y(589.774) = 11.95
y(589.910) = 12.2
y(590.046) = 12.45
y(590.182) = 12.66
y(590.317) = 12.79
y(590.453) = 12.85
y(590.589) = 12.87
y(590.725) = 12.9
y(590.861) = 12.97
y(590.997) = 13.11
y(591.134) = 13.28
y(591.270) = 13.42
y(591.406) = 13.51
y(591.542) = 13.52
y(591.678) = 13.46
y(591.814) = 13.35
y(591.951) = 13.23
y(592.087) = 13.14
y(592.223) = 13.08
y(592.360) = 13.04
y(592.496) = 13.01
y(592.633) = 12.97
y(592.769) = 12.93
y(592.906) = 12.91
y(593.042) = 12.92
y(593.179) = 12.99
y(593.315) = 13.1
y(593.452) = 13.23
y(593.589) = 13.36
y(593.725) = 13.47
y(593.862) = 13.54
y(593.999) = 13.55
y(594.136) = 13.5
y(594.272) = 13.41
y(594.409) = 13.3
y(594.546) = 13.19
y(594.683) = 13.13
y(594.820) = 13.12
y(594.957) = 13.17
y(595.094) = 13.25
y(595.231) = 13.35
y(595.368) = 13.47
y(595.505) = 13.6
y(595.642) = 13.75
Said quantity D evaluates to 121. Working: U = 329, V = 45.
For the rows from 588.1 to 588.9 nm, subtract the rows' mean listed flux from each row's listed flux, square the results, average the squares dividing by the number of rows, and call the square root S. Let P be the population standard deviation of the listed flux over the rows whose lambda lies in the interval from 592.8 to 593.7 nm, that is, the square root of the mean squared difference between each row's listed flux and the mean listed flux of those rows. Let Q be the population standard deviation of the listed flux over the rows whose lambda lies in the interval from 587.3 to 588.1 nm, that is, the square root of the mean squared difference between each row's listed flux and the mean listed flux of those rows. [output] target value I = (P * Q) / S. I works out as 0.11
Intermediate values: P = 0.17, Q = 0.32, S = 0.46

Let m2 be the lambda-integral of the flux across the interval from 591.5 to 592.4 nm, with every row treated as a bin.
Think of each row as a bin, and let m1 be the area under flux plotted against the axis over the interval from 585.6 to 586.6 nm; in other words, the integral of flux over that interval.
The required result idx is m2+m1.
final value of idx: 24.7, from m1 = 12.8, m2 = 11.9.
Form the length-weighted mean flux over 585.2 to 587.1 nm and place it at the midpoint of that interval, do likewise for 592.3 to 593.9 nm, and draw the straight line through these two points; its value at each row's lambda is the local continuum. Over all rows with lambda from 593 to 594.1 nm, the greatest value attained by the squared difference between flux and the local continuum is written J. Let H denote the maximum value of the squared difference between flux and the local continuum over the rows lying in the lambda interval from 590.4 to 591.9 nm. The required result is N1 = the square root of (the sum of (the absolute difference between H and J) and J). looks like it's 0.4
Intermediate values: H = 0.19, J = 0.17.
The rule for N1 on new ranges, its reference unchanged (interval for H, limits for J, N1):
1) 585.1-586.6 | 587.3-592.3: 2.4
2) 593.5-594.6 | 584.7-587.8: 1.4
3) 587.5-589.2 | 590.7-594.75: 1.7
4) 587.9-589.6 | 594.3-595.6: 1.7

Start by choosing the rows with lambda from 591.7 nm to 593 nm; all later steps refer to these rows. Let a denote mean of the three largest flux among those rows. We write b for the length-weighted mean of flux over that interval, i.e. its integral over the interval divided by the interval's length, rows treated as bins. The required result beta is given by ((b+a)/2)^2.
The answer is 173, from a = 13.2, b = 13.1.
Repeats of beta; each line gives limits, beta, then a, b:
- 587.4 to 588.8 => 177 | 13.6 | 12.9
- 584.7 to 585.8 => 166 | 13.0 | 12.7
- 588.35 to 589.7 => 144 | 12.3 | 11.7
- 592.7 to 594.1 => 179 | 13.5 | 13.2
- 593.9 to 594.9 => 180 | 13.5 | 13.3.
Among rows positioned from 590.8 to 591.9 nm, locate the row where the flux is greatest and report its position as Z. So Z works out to 591.542 nm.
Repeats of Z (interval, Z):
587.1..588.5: 587.199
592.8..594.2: 593.999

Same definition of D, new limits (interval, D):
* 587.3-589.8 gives 86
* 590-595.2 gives 185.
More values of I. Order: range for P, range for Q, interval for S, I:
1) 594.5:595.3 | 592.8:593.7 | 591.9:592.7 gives 0.15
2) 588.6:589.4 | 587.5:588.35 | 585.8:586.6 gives 0.38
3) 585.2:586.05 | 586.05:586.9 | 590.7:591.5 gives 0.08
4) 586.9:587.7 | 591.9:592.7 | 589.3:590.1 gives 0.03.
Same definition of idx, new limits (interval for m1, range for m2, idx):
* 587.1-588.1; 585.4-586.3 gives 25.0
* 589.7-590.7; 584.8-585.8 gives 25.2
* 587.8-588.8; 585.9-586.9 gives 25.7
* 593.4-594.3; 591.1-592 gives 24.2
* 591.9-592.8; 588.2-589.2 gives 23.8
